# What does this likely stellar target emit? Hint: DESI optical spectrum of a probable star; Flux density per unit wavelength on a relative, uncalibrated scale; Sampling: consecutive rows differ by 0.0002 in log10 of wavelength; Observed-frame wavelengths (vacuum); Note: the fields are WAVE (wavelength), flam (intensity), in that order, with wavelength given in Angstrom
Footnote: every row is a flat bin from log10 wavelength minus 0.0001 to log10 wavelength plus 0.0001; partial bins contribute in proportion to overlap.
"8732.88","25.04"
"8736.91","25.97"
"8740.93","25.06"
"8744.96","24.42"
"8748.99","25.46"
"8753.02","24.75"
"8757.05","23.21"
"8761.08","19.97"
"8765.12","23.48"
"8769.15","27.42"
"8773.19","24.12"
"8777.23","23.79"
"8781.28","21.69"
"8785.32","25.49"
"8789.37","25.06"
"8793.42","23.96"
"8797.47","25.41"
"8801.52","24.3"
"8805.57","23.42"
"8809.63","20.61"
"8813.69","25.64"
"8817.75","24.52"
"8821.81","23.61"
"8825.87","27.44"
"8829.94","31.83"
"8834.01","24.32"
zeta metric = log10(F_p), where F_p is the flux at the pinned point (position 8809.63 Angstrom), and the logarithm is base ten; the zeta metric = 1.314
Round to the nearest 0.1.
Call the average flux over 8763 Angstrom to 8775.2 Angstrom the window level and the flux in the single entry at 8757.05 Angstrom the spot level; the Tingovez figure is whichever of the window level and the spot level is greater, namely 25.0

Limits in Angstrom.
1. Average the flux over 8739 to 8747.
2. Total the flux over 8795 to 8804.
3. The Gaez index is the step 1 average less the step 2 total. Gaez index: -25.0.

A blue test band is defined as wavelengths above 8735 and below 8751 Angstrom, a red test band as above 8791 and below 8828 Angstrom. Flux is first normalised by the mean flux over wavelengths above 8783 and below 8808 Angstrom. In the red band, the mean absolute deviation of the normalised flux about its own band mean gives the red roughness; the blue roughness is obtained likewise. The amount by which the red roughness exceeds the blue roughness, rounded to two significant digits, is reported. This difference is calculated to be 0.032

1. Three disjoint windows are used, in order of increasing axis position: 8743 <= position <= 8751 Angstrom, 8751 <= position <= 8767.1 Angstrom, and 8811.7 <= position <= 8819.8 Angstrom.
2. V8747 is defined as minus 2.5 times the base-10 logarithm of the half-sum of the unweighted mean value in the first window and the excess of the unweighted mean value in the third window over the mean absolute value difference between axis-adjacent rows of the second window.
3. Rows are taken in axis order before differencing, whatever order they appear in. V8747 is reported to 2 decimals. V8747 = -3.43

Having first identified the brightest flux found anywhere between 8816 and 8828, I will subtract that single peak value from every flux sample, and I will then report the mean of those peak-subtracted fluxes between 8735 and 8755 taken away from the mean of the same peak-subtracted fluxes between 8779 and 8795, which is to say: -1.1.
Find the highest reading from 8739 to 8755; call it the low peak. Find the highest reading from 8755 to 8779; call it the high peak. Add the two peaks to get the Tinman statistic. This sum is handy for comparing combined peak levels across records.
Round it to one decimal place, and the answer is 52.9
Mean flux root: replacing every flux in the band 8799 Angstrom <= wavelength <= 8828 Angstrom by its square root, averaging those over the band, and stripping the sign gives 4.92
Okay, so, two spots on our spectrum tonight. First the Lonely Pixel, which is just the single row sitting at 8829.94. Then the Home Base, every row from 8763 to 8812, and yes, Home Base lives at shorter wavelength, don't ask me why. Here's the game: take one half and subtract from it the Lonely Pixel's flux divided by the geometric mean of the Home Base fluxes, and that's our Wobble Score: -0.83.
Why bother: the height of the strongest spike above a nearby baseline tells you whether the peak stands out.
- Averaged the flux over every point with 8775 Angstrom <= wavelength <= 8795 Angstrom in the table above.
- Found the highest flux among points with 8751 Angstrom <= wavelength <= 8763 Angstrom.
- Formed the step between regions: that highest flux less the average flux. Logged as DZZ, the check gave 0.8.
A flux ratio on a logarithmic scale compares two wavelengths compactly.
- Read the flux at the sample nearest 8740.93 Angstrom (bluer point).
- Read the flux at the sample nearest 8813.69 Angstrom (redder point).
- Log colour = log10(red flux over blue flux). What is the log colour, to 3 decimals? 0.010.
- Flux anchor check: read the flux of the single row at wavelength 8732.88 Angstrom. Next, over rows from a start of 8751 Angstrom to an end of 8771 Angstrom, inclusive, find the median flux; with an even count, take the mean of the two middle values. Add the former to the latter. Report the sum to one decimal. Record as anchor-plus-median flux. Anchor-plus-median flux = 48.5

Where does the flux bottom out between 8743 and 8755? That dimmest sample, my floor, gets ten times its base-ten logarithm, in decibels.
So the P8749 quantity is 13.9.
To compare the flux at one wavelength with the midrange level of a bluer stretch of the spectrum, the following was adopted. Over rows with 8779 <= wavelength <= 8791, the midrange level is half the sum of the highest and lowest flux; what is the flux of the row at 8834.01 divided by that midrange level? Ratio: 1.03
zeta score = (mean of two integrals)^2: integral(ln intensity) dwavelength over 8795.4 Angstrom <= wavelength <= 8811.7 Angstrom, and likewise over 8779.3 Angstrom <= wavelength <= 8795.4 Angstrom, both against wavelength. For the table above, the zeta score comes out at 2629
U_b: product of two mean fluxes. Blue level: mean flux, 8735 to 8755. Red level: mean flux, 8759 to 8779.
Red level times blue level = 597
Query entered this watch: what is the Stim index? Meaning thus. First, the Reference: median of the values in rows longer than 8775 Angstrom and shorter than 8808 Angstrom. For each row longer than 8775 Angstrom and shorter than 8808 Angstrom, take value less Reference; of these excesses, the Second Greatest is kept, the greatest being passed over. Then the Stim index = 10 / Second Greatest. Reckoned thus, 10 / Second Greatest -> 7.8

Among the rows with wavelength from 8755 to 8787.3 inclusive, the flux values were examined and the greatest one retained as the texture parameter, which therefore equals 27.42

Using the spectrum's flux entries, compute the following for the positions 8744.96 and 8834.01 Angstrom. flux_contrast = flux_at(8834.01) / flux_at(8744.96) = 1.00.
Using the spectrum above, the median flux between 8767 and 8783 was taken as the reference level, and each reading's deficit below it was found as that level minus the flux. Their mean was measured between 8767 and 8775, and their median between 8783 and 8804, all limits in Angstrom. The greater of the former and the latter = -1.1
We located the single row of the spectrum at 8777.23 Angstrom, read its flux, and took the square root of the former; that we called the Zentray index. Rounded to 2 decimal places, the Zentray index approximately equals 4.88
